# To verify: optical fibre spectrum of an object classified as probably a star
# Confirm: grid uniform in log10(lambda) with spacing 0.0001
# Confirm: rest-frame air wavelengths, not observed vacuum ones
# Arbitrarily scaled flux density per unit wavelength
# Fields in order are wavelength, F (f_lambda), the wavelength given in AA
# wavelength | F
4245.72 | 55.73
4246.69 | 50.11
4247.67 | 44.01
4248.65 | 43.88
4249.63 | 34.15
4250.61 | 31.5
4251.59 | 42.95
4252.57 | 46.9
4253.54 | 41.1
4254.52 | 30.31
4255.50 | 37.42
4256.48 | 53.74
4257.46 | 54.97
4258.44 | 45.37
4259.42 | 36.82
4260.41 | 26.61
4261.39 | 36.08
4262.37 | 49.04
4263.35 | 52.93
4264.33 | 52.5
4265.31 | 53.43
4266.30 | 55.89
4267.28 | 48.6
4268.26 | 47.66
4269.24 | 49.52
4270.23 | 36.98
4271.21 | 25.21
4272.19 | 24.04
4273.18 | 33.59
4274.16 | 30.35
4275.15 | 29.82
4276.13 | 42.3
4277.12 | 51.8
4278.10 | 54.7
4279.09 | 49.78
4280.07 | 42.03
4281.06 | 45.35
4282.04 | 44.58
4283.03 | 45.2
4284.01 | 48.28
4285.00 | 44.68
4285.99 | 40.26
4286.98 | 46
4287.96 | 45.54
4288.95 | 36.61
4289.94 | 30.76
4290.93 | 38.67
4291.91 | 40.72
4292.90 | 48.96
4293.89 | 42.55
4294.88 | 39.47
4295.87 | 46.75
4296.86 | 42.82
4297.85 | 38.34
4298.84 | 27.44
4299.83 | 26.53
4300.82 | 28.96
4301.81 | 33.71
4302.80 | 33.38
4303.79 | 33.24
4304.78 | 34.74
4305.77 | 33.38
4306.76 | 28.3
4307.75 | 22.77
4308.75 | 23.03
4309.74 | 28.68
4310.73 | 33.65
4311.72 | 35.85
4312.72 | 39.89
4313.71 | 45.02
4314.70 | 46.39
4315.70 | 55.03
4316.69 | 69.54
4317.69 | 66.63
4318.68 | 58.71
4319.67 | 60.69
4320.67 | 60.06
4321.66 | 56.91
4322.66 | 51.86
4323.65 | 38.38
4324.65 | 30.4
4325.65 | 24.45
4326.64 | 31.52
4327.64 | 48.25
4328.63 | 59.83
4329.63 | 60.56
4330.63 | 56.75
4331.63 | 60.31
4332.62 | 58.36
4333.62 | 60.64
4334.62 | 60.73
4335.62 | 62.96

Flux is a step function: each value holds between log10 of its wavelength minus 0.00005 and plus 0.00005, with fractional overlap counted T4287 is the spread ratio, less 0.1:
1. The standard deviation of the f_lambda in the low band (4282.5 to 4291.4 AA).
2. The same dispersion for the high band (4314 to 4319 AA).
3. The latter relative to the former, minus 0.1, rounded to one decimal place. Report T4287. 1.5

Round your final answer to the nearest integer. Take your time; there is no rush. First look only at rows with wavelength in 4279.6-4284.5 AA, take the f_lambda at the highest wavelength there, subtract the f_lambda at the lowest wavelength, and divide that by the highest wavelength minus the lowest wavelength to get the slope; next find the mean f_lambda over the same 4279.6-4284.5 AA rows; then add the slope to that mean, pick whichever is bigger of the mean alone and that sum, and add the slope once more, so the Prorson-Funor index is 48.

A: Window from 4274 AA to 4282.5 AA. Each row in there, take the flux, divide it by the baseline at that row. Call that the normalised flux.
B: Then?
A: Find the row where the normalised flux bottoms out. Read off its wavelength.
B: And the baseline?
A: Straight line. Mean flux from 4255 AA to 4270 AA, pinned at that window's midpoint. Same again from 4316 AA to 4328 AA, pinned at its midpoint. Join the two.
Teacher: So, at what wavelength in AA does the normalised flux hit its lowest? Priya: 4275.15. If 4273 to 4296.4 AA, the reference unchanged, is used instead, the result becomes 4275.15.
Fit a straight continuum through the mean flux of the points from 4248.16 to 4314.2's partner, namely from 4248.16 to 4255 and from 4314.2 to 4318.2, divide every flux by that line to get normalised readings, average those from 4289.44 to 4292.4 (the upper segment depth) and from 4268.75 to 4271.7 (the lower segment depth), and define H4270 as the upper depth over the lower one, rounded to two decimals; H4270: 0.86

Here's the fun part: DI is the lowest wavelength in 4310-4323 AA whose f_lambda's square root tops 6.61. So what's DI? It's 4313.71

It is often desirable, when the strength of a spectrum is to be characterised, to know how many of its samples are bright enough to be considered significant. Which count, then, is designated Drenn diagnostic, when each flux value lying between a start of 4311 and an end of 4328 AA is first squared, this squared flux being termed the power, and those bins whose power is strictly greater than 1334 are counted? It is 13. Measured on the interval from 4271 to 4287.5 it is 12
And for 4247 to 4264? 12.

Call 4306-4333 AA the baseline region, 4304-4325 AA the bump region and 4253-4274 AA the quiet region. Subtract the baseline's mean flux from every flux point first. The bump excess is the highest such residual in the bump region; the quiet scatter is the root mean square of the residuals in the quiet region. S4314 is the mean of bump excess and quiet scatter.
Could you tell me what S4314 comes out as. 17.1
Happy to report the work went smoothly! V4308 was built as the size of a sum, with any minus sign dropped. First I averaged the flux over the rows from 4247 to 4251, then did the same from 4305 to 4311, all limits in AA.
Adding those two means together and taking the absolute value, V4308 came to 67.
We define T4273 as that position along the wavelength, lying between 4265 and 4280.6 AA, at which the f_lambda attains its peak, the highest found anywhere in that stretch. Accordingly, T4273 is 4266.30 AA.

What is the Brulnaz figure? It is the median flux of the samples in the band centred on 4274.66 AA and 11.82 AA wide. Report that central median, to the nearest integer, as 40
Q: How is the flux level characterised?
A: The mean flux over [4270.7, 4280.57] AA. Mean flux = 38.4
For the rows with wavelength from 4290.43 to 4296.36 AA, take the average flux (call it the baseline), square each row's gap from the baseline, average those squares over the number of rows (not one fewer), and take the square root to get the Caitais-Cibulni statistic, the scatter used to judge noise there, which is 3.8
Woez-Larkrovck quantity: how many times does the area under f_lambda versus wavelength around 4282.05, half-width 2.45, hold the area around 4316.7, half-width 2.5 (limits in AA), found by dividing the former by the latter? 0.75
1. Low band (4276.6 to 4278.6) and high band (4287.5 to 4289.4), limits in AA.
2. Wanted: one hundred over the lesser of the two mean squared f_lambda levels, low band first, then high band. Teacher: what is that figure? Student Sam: 0.059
